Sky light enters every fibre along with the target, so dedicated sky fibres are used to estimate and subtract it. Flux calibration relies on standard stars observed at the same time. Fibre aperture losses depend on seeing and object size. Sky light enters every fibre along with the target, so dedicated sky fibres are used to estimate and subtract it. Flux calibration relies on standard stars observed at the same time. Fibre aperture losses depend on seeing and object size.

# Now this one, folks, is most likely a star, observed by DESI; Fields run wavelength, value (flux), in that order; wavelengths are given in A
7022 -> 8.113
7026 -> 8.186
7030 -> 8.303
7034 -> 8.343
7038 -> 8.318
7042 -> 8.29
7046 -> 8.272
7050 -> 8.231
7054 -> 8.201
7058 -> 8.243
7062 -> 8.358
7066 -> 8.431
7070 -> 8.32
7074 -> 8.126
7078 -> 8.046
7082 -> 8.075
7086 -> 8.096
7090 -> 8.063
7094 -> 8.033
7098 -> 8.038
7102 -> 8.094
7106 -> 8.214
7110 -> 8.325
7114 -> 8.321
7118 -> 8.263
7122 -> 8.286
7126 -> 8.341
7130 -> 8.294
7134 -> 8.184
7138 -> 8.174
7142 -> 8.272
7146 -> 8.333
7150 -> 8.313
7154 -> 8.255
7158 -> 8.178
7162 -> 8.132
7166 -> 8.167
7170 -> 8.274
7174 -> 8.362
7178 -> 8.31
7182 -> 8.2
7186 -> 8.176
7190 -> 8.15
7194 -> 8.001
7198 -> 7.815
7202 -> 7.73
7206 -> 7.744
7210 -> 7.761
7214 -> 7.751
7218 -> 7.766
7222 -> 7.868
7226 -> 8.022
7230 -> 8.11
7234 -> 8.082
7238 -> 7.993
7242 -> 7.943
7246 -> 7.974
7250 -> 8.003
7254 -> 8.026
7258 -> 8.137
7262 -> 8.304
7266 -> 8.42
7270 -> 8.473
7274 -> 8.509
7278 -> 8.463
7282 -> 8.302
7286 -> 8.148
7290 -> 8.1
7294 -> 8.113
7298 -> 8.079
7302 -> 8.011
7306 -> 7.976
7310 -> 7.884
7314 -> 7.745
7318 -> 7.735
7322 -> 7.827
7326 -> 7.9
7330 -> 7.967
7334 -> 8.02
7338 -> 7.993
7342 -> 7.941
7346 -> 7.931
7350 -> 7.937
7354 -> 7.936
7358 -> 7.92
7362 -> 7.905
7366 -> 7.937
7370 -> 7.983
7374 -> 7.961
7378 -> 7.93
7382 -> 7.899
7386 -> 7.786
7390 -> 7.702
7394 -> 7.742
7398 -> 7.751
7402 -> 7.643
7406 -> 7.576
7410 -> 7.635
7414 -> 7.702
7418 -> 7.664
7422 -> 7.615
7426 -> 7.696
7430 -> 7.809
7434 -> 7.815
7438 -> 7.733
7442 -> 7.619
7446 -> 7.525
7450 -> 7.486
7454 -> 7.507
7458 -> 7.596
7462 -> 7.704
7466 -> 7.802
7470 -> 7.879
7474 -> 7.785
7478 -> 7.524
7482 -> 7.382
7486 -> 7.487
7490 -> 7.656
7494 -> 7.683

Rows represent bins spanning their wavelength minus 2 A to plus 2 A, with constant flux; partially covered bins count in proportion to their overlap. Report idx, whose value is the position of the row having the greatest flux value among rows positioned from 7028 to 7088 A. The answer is 7066 A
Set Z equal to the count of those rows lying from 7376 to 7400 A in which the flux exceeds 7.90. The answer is 1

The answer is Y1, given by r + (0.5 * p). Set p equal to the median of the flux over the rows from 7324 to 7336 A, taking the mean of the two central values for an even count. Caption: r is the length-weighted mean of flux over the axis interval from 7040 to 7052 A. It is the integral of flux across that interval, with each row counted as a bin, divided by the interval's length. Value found 12.2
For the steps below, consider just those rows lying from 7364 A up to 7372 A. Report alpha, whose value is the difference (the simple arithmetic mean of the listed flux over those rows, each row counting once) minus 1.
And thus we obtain 6.96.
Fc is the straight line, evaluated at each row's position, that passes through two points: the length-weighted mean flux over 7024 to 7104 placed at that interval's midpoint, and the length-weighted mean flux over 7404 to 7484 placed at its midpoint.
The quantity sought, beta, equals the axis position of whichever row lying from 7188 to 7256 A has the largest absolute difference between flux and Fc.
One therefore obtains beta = 7202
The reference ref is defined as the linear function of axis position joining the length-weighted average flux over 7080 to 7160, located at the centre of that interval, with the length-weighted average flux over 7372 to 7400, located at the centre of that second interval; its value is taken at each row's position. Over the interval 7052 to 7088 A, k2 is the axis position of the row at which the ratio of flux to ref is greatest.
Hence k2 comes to 7066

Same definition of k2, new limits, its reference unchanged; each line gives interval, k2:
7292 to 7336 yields 7294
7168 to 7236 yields 7174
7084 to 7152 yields 7146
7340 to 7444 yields 7370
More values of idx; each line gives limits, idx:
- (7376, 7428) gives 7378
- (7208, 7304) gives 7274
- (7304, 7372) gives 7334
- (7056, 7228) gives 7066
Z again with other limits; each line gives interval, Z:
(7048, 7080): 8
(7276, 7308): 8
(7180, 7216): 4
